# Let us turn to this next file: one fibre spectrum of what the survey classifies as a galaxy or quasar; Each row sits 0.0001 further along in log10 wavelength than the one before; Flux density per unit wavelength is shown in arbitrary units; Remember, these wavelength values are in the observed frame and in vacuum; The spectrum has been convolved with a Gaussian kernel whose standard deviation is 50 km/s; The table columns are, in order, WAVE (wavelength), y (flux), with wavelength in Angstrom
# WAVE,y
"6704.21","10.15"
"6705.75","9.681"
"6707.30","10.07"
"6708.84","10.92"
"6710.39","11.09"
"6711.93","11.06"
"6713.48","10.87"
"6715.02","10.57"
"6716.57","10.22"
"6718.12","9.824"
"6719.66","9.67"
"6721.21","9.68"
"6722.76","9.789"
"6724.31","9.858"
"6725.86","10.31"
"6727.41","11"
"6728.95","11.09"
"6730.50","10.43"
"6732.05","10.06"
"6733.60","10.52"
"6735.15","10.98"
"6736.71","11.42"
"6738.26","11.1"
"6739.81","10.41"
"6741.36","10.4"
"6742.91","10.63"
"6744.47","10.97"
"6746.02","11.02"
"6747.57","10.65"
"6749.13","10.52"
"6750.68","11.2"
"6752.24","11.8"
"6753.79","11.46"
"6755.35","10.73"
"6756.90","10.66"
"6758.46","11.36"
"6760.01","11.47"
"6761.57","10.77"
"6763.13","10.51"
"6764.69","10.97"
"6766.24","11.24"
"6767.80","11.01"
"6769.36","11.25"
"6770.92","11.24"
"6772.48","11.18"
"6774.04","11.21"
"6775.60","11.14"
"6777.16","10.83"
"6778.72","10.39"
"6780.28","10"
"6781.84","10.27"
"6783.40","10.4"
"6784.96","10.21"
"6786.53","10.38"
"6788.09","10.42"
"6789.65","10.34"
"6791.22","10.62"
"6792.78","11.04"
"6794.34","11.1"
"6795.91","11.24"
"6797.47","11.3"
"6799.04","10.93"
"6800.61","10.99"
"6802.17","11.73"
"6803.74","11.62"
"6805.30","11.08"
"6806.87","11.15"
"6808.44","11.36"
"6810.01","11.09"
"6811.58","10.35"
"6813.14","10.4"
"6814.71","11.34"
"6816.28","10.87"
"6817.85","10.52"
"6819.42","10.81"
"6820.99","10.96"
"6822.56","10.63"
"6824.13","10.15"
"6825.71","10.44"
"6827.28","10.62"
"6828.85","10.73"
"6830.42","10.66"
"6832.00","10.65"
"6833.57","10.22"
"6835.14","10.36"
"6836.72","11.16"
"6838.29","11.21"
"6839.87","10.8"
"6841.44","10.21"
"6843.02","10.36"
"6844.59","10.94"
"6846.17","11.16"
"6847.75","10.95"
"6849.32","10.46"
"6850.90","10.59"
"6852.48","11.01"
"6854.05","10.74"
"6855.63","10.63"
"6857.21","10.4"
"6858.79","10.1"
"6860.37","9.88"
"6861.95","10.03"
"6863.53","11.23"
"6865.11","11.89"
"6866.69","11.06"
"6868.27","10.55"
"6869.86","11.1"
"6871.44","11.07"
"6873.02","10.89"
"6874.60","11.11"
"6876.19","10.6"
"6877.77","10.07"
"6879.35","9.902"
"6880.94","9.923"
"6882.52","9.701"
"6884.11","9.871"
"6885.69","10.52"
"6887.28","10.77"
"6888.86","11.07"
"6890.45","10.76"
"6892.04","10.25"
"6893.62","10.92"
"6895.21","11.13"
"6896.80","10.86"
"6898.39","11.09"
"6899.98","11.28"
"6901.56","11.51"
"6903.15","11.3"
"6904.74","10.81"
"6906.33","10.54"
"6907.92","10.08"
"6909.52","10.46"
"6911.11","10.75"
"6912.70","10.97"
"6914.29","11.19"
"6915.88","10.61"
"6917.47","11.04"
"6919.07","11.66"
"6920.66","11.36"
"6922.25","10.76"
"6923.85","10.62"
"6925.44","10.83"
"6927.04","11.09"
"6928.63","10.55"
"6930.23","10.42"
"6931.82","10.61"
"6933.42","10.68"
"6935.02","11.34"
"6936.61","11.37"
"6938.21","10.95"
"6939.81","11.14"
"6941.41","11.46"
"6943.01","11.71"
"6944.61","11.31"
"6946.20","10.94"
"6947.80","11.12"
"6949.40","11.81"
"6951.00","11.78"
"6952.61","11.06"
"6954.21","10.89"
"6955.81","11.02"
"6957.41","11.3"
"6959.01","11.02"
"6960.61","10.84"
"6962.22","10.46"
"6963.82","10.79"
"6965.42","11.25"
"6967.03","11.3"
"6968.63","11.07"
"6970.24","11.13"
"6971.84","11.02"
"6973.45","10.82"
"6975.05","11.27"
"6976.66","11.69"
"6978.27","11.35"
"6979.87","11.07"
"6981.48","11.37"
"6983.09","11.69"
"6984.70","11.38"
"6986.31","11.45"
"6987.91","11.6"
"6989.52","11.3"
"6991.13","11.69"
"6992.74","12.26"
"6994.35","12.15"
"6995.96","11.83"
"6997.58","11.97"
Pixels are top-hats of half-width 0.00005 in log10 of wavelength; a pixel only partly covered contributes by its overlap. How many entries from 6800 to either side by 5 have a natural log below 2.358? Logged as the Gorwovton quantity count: 0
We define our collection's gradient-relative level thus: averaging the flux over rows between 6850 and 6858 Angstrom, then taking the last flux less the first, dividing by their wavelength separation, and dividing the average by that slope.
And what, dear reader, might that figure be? -354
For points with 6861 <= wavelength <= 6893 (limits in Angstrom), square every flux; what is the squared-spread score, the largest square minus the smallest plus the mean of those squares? 160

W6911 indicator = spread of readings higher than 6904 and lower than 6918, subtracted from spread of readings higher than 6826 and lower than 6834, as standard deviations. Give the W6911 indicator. -0.14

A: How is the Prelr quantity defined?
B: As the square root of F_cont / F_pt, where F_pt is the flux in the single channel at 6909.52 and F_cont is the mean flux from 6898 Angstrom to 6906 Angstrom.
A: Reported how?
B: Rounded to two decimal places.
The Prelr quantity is 1.03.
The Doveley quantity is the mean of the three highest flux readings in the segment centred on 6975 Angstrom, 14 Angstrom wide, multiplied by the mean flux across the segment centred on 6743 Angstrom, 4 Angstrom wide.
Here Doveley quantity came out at 122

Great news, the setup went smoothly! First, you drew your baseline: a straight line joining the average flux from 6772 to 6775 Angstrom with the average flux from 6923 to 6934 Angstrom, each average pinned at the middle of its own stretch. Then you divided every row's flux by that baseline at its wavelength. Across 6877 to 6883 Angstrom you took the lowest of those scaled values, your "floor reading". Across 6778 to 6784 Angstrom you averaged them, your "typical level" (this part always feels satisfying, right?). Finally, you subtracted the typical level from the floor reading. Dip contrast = -0.024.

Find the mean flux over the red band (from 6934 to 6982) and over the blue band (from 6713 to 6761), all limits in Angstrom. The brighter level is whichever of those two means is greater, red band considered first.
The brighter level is 11.2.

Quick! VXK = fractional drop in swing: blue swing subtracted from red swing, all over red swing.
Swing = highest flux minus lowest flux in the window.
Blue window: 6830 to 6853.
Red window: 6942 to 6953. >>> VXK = -0.15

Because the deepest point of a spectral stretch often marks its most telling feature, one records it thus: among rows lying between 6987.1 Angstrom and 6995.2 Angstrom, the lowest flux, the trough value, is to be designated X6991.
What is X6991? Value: 11.3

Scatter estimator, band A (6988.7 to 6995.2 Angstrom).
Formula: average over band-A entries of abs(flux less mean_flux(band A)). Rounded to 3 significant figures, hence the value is 0.355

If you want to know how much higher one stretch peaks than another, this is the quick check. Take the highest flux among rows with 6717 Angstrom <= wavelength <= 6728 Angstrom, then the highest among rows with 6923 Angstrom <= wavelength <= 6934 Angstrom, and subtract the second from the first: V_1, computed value -0.1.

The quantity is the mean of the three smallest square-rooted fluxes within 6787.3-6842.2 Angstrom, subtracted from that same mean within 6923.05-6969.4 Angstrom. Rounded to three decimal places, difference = 0.044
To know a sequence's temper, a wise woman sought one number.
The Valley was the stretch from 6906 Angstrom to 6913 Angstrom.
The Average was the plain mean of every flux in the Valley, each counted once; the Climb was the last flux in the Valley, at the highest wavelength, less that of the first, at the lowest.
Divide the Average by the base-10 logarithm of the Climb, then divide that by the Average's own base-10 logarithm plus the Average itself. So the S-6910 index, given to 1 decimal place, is -2.5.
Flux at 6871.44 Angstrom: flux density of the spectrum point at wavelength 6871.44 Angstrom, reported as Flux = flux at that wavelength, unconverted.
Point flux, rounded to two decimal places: 11.07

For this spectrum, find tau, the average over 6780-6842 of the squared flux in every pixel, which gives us 116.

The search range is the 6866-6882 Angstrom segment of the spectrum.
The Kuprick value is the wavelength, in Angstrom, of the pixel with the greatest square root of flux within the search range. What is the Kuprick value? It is 6874.60 Angstrom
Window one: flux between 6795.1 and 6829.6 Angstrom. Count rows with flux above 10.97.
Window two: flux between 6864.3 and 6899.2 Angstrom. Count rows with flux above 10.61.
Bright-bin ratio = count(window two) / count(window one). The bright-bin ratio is 1.3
